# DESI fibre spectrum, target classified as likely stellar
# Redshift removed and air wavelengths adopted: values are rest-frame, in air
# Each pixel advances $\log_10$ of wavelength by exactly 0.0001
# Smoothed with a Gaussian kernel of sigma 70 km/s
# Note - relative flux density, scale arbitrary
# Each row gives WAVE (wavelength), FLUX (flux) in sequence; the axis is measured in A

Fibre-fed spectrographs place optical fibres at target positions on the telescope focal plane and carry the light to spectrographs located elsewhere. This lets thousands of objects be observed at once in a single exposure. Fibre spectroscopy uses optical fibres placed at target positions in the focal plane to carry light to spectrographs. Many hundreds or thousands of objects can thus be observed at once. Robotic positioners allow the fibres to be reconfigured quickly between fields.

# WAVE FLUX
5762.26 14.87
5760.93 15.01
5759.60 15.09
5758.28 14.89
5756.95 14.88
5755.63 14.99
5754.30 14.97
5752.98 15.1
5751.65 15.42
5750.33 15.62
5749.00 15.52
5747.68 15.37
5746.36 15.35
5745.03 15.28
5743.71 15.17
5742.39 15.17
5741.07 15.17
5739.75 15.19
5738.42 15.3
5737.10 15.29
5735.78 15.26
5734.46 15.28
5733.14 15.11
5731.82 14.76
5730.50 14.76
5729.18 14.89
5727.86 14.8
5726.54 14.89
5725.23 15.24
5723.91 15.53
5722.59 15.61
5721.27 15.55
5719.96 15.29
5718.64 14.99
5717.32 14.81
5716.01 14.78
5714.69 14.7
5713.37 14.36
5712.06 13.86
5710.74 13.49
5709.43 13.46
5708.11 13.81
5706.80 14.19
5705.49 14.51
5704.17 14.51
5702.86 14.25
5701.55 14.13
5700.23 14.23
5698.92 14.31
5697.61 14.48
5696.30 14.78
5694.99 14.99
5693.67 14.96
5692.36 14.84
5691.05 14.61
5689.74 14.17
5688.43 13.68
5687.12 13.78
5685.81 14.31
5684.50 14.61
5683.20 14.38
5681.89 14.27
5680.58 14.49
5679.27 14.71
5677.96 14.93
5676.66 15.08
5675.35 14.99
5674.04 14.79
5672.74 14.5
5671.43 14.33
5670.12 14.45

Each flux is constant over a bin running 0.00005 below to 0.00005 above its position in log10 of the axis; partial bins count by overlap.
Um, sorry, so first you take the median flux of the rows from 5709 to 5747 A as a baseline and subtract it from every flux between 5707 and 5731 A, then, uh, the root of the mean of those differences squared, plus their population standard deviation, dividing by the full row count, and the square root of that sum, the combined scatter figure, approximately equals 1.20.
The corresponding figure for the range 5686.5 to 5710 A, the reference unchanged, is 1.18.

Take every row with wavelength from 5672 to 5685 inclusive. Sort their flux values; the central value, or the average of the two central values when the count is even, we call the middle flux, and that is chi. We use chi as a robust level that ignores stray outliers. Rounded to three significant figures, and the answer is 14.7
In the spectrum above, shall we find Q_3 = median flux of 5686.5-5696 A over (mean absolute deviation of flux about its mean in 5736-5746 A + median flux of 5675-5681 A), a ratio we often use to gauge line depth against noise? 0.97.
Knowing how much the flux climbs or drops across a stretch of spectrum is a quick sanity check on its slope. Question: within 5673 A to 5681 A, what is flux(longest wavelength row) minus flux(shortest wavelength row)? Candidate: -0.3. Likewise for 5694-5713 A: -1.1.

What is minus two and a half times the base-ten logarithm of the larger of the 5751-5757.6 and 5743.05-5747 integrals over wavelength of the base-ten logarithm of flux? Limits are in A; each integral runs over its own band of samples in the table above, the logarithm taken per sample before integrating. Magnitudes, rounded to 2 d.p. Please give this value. -2.23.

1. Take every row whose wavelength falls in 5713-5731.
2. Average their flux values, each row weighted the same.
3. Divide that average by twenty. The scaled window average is 0.751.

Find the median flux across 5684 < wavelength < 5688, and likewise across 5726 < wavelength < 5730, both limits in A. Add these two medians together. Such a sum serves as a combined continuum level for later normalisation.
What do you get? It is 29.20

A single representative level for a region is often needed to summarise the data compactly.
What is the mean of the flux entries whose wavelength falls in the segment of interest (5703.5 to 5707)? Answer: 14.4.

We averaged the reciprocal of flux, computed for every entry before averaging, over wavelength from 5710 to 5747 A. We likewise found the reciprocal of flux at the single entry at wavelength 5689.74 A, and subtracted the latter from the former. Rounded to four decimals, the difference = -0.0038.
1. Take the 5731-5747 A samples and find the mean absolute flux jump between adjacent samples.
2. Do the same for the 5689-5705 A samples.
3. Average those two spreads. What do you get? 0.13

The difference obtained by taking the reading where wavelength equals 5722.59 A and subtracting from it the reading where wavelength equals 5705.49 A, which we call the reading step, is 1.1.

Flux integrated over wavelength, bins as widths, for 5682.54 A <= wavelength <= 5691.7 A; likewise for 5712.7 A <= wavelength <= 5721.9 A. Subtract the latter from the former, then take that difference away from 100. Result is 107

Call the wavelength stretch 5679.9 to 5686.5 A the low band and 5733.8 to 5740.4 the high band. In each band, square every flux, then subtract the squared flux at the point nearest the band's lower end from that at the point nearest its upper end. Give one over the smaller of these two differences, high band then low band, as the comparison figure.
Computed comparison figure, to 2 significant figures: -0.19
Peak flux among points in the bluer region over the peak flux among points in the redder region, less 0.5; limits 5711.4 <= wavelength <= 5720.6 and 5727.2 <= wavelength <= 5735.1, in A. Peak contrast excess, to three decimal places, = 0.501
